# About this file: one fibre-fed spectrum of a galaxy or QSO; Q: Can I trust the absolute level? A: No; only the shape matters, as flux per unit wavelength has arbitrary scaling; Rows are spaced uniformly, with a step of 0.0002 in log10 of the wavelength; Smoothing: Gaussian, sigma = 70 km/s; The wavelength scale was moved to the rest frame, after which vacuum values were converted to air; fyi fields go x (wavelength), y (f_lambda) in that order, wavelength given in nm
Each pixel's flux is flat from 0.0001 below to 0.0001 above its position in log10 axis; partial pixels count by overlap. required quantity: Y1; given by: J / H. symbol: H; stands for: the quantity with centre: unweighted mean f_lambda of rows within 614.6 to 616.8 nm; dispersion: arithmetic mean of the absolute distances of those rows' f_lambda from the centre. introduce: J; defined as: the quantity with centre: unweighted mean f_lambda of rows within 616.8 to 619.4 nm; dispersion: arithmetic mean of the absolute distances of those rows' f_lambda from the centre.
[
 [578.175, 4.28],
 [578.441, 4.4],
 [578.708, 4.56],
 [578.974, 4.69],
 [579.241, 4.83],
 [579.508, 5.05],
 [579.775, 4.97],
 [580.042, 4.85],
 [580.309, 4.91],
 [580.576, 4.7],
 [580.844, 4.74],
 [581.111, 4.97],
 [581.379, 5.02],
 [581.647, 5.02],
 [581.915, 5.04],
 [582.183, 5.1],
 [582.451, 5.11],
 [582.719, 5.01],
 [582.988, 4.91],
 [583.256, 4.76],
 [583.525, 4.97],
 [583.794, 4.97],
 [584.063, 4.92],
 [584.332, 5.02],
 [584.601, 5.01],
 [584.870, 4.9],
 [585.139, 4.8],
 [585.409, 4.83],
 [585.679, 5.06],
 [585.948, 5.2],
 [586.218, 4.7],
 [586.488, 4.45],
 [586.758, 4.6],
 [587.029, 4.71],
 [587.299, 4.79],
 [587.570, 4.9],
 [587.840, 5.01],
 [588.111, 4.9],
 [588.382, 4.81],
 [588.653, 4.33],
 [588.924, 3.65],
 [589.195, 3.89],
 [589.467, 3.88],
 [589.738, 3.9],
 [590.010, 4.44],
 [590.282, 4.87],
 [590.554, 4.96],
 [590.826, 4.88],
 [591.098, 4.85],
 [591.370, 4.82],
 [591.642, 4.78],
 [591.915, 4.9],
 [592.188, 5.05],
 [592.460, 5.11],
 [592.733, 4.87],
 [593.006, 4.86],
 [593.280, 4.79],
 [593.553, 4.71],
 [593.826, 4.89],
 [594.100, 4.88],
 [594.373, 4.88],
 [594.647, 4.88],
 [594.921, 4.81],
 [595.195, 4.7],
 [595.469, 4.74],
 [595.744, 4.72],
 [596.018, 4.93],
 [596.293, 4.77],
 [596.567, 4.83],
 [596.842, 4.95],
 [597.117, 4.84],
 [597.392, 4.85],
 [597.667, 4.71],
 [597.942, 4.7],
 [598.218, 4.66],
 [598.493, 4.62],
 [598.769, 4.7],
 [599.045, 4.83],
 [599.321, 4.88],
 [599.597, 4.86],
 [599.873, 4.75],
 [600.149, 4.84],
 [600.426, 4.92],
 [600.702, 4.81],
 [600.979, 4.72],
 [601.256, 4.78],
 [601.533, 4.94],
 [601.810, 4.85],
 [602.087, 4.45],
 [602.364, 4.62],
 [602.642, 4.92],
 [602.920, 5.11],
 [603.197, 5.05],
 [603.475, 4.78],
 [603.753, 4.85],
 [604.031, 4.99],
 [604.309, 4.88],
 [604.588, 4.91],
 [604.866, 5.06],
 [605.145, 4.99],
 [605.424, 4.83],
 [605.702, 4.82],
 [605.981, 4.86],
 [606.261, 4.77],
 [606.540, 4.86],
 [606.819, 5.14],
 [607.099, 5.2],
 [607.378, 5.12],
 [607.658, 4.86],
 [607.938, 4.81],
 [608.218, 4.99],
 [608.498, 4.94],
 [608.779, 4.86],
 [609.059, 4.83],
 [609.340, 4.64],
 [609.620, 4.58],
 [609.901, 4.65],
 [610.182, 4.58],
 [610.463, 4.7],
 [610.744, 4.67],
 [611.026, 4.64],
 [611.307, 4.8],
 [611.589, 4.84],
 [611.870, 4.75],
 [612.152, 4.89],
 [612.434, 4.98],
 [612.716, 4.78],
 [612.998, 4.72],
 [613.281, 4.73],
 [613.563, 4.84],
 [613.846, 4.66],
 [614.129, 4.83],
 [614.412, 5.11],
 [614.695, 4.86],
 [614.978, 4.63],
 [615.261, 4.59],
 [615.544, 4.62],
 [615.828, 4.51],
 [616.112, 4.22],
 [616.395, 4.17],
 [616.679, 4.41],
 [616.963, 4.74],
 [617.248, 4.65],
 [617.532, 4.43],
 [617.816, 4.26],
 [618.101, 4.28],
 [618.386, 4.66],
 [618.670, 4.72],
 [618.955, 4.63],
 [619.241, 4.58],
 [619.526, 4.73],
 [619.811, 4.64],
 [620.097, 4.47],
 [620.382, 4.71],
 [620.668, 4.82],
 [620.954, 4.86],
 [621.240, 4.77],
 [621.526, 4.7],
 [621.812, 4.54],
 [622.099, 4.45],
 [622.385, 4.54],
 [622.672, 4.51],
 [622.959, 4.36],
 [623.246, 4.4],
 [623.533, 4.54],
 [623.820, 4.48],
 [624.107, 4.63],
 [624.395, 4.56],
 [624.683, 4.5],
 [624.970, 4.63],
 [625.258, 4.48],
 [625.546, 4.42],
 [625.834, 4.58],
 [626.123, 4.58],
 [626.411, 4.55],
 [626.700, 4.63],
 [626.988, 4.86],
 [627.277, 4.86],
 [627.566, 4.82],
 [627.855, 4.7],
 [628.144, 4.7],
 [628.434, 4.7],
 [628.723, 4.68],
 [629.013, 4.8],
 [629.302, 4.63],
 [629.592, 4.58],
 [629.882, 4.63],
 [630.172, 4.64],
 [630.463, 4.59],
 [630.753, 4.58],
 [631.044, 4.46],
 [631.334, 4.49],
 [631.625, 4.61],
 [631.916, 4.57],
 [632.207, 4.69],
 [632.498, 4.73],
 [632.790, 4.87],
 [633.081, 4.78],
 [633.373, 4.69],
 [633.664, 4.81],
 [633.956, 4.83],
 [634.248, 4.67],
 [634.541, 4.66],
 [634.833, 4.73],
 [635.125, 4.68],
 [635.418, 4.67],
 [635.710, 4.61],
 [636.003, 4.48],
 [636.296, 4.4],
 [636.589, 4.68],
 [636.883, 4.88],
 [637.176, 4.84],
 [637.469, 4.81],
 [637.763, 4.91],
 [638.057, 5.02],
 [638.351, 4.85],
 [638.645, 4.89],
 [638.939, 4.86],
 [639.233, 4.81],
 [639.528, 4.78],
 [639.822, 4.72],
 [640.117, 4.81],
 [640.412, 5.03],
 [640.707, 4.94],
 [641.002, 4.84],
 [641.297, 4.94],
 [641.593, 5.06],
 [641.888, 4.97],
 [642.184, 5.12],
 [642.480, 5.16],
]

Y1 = 0.9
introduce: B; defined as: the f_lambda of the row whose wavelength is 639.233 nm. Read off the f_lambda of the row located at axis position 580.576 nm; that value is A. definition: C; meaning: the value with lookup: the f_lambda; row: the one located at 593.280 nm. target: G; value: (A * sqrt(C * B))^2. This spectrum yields 509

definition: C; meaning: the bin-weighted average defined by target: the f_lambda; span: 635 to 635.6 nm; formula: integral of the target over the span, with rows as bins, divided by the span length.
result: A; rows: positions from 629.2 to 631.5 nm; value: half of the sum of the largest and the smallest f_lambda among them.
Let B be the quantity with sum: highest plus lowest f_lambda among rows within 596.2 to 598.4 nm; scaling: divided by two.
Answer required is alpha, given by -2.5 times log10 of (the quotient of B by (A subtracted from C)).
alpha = -4.0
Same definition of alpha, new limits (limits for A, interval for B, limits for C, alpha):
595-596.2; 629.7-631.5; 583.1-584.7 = -3.9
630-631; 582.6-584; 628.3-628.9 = -4.4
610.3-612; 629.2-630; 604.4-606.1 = -3.6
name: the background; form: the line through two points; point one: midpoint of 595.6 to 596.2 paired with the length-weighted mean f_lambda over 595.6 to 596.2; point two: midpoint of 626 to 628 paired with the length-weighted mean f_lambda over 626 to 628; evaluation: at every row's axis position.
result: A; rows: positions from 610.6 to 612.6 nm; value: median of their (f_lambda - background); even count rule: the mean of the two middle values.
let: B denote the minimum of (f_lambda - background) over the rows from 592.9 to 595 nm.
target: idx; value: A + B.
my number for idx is -0.1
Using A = 0.03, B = -0.11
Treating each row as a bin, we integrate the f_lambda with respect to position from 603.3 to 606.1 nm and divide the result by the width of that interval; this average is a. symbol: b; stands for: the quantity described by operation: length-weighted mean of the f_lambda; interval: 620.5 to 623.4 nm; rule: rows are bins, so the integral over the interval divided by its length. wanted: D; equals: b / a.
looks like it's 0.94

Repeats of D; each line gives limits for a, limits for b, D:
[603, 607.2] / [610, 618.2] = 0.94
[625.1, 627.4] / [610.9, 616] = 1.03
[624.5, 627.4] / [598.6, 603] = 1.04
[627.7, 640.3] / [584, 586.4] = 1.05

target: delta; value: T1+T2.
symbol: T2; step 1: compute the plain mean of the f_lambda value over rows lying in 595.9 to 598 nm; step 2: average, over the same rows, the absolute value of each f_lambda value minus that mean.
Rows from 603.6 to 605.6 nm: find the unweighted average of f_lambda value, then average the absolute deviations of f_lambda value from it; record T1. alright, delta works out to 0.14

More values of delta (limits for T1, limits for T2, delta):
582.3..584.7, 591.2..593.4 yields 0.16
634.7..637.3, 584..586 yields 0.22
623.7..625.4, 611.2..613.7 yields 0.12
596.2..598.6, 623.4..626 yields 0.14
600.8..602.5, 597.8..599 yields 0.16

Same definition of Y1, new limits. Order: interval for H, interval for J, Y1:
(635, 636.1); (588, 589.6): 6.7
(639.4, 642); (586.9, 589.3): 4.0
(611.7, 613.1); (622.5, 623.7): 0.8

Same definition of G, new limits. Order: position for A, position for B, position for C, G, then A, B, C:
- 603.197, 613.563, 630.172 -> 573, 5.05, 4.84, 4.64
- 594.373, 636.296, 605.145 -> 523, 4.88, 4.4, 4.99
